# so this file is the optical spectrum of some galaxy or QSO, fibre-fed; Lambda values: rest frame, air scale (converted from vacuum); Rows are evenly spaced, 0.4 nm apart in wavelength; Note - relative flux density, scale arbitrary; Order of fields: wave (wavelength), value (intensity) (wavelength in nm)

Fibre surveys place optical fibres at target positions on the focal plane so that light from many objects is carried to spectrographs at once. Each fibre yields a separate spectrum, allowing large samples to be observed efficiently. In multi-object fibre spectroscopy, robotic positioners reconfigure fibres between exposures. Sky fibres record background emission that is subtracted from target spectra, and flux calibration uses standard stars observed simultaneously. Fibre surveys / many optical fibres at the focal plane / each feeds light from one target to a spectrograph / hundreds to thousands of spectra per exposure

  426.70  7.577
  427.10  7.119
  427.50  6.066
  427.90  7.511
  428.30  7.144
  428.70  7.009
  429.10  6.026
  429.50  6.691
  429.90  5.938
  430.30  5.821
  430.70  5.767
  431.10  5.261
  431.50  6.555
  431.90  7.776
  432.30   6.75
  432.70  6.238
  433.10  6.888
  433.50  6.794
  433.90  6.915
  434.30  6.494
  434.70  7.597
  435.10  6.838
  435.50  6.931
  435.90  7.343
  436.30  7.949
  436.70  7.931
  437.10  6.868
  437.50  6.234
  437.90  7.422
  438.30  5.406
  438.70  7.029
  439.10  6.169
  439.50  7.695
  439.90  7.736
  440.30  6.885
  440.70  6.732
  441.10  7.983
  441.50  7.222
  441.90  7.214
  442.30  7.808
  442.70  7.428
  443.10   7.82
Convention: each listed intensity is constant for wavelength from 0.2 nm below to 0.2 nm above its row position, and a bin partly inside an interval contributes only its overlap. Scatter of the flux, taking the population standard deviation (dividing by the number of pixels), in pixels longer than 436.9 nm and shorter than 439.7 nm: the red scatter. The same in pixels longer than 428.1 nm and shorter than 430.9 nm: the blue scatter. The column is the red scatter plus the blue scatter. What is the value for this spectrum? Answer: 1.28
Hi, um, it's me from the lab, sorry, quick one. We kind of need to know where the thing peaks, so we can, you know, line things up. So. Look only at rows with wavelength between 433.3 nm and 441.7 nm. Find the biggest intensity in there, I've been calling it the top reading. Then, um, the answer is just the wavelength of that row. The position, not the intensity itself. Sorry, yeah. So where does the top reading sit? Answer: 441.10 nm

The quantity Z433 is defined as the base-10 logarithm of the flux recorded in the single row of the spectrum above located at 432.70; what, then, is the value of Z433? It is 0.80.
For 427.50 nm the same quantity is 0.78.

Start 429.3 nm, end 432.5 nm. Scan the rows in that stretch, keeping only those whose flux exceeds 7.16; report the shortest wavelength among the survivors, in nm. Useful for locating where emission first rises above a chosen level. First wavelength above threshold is 431.90 nm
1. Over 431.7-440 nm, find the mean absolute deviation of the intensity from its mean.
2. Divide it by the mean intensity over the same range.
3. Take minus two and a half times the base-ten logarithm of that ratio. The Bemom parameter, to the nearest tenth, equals 2.8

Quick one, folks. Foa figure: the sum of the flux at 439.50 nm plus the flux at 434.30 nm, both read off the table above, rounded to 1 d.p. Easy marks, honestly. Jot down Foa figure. 14.2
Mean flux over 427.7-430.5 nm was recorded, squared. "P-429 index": 43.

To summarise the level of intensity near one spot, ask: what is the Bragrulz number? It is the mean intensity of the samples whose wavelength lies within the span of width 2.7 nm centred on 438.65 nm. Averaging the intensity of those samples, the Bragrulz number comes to 6.8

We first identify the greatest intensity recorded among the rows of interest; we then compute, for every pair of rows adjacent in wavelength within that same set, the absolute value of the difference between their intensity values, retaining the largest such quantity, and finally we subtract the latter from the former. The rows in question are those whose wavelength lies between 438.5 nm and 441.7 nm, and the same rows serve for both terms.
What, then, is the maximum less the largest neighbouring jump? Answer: 6.46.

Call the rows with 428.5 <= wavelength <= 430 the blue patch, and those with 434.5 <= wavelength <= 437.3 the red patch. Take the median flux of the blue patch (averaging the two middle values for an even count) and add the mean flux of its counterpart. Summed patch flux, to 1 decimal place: 13.7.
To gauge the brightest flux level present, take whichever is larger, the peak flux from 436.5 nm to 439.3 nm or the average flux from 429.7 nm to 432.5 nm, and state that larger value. 7.93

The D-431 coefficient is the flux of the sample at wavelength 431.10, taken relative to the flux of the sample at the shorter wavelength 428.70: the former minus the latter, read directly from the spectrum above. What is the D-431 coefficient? -1.7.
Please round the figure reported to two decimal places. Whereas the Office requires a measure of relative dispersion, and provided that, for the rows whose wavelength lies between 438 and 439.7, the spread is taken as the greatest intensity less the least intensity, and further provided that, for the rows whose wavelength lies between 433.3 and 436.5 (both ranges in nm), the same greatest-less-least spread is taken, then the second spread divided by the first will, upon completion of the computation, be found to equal 0.64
